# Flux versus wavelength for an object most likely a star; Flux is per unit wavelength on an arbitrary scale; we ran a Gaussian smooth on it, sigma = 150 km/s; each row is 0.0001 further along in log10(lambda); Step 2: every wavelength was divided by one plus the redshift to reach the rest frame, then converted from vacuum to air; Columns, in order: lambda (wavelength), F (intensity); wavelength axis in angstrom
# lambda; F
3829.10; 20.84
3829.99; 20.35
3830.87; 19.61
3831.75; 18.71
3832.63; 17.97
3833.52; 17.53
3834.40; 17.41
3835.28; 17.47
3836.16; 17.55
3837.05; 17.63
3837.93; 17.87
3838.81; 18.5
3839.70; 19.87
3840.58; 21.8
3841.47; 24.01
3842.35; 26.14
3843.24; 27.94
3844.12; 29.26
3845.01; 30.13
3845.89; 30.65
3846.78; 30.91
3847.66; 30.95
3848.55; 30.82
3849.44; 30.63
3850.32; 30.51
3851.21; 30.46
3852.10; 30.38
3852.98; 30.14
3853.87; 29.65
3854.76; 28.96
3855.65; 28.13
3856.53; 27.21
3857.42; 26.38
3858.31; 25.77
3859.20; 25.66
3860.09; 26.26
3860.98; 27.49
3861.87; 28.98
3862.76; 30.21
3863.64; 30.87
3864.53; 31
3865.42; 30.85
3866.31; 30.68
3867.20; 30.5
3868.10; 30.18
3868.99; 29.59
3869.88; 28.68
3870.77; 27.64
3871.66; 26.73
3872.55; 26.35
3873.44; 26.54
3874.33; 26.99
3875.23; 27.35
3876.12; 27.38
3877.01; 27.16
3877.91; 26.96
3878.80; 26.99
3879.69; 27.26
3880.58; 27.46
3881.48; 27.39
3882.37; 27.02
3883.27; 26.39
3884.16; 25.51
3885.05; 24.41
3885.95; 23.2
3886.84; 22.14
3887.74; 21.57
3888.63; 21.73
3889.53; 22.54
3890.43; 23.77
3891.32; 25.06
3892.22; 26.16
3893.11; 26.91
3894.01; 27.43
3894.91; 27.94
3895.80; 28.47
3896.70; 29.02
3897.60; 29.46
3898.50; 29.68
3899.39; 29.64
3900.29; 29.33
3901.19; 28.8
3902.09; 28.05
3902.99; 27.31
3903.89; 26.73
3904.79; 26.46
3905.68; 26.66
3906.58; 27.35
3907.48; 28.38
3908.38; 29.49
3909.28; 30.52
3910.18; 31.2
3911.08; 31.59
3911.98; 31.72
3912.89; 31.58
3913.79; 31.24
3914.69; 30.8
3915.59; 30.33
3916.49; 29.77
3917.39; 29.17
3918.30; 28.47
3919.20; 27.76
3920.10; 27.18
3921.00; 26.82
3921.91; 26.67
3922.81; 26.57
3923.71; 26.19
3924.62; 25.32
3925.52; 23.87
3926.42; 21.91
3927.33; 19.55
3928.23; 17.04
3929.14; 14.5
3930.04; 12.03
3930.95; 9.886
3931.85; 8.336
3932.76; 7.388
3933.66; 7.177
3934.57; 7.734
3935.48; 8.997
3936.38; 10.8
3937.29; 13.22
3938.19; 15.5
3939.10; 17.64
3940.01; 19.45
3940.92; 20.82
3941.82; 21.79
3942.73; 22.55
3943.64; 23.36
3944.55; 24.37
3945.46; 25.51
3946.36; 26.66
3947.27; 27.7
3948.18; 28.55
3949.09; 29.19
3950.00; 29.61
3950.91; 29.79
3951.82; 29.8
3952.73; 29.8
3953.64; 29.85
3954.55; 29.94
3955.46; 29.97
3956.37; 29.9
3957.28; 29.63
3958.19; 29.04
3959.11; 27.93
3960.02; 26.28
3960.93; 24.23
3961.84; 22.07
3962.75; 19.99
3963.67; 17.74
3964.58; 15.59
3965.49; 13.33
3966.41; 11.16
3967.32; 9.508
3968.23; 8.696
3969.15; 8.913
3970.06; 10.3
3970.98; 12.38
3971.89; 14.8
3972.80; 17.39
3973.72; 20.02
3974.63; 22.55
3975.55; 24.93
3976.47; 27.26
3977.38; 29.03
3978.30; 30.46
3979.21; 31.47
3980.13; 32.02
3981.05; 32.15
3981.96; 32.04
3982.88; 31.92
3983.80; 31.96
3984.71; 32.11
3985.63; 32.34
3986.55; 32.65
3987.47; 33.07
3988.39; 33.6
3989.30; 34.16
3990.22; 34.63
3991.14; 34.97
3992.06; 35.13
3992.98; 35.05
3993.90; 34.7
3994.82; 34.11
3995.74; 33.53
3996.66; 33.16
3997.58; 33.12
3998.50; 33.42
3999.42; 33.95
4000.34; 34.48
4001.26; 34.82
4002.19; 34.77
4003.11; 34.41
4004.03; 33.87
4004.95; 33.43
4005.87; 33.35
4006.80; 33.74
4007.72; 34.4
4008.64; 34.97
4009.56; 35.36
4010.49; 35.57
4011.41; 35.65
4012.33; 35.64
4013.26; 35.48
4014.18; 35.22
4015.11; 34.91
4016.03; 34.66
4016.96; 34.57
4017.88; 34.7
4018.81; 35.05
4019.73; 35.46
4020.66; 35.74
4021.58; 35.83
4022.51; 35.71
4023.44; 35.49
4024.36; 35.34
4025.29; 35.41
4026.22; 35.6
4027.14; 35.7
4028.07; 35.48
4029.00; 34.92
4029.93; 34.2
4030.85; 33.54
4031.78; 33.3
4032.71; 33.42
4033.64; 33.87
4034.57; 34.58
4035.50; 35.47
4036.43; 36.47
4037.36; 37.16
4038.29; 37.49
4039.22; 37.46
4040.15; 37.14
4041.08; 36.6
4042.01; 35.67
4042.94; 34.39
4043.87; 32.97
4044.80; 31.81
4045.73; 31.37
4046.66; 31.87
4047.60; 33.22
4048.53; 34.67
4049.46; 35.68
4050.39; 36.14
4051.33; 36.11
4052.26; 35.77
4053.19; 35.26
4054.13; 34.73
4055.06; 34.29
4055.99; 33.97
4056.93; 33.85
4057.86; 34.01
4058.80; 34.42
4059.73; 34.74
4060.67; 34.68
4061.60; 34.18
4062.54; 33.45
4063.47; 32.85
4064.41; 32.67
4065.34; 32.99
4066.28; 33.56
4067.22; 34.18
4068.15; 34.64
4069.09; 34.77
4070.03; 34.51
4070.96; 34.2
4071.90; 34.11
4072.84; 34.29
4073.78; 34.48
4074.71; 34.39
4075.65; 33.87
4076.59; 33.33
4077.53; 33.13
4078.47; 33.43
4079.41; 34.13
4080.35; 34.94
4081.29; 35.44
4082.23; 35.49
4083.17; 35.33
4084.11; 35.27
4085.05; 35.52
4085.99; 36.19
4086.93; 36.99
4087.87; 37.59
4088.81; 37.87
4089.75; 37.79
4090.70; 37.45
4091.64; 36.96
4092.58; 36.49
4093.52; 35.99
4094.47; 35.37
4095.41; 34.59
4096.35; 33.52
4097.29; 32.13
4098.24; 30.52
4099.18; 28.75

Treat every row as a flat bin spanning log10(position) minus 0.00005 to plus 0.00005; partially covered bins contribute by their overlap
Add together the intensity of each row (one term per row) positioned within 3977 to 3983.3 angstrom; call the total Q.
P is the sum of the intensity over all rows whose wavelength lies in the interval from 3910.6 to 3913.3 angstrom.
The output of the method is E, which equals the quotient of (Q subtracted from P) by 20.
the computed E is -6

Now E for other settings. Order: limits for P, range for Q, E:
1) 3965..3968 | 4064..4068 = -5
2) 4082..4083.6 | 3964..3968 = 1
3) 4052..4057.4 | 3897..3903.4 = 0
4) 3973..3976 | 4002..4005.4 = -3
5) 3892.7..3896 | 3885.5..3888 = 2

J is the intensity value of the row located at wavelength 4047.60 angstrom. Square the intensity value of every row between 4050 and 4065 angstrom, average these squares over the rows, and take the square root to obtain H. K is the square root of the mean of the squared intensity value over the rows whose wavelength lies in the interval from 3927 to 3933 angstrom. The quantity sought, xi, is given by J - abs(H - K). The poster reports 12.1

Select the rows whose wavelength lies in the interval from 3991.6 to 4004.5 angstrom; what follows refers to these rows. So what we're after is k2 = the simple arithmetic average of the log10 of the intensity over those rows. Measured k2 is 1.53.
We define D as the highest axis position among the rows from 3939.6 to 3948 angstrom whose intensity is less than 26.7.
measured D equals 3946.36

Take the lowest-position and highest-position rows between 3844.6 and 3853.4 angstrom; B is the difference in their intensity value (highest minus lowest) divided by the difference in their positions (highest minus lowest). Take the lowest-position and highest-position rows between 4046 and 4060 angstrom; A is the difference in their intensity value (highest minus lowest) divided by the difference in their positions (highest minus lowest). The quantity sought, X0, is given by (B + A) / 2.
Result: 0.11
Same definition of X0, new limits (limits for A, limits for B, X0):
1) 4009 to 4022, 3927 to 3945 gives 0.16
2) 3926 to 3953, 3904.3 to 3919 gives 0.22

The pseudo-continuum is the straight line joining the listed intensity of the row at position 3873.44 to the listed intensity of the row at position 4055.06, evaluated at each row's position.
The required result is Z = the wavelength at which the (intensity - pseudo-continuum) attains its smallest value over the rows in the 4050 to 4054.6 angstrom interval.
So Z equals 4054.13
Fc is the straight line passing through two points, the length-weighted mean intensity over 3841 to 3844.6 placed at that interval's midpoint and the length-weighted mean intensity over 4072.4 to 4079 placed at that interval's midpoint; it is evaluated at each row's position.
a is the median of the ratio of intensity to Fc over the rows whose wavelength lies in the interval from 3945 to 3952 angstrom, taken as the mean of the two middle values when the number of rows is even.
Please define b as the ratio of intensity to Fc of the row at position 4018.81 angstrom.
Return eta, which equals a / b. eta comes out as 0.88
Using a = 0.96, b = 1.09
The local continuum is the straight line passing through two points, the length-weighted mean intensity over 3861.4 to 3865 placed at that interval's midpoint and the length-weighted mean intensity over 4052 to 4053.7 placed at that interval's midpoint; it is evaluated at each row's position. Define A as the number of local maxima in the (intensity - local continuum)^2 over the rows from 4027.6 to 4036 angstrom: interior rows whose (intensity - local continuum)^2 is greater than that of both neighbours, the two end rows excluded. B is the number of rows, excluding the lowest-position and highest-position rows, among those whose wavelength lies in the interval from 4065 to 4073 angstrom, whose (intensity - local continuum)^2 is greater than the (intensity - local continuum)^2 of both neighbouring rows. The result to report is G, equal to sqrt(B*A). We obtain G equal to 1.0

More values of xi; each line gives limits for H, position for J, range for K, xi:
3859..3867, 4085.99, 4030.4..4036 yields 31.3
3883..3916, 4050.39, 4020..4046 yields 28.7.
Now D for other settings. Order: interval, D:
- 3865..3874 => 3873.44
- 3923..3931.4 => 3930.95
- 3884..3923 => 3922.81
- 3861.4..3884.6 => 3884.16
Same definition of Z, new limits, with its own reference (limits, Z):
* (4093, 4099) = 4098.24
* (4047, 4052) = 4047.60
